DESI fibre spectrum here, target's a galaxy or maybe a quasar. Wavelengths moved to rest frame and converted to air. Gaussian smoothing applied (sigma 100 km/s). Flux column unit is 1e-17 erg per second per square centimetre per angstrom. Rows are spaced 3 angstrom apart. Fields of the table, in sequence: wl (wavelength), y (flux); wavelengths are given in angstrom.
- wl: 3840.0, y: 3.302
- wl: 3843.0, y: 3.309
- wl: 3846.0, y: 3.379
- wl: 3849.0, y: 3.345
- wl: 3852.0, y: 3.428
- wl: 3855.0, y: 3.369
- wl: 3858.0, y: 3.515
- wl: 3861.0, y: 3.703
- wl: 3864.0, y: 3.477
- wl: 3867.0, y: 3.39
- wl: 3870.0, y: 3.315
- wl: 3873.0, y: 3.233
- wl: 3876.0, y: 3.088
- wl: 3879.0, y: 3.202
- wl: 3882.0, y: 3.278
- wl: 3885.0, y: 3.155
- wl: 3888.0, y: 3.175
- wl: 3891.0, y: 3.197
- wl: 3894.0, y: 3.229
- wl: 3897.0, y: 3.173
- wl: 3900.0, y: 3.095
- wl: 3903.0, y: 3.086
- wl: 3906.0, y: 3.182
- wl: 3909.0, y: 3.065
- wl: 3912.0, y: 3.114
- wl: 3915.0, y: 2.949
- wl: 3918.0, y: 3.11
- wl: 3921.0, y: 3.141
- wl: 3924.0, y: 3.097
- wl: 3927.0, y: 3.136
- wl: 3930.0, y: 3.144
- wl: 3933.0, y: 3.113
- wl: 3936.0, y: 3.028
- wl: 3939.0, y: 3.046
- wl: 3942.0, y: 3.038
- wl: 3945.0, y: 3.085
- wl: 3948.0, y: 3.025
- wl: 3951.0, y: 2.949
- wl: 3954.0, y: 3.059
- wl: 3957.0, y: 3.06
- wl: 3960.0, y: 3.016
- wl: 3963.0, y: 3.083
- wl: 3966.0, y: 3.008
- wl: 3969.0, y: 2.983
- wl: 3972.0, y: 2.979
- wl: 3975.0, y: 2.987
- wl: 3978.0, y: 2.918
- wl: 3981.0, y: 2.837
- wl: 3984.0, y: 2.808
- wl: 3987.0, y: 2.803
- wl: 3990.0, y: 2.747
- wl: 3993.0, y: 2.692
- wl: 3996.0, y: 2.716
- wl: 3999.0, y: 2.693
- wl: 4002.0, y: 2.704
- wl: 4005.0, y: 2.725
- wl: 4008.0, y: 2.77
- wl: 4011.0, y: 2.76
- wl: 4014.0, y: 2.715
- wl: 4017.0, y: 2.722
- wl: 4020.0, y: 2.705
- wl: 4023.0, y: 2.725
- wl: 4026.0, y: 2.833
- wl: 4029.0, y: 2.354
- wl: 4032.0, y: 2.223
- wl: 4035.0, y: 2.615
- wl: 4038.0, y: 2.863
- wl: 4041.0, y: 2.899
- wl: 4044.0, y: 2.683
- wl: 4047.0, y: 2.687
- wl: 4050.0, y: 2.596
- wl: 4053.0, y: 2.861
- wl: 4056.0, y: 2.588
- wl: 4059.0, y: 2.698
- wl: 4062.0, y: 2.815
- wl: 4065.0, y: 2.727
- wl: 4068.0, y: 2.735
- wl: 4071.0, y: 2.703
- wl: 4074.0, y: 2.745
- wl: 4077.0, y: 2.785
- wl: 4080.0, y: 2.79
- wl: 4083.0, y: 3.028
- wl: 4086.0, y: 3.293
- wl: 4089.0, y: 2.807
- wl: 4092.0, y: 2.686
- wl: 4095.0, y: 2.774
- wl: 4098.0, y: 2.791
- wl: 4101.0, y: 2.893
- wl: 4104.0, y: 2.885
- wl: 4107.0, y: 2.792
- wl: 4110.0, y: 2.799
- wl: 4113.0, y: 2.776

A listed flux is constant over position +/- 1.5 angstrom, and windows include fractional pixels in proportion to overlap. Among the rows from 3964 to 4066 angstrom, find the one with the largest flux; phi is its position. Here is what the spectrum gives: 3966.0 angstrom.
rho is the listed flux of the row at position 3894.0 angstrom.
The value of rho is 3.229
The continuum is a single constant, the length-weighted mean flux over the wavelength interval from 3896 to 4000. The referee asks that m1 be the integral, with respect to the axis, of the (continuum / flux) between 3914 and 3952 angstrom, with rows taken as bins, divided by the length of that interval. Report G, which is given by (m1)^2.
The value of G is 0.96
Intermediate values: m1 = 0.98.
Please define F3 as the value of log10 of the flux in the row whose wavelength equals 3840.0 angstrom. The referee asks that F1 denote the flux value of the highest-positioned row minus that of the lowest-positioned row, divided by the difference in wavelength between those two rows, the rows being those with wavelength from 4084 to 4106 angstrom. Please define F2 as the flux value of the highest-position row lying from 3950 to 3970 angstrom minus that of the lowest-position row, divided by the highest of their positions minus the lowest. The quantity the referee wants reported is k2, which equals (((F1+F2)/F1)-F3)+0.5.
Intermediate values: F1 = -0.023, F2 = 0.002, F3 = 0.52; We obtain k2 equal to 0.9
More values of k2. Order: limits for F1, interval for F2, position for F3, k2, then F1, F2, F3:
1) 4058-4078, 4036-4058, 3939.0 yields -2.1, 0.005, -0.015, 0.48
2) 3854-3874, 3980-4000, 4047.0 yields 2.1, -0.008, -0.008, 0.43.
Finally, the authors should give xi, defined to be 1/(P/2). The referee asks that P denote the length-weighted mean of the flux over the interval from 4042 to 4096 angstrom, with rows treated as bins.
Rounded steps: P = 2.8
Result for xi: 0.72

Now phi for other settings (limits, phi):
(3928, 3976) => 3930.0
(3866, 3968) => 3867.0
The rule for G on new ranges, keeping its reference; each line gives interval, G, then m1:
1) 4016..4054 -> 1.28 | 1.13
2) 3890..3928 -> 0.93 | 0.96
